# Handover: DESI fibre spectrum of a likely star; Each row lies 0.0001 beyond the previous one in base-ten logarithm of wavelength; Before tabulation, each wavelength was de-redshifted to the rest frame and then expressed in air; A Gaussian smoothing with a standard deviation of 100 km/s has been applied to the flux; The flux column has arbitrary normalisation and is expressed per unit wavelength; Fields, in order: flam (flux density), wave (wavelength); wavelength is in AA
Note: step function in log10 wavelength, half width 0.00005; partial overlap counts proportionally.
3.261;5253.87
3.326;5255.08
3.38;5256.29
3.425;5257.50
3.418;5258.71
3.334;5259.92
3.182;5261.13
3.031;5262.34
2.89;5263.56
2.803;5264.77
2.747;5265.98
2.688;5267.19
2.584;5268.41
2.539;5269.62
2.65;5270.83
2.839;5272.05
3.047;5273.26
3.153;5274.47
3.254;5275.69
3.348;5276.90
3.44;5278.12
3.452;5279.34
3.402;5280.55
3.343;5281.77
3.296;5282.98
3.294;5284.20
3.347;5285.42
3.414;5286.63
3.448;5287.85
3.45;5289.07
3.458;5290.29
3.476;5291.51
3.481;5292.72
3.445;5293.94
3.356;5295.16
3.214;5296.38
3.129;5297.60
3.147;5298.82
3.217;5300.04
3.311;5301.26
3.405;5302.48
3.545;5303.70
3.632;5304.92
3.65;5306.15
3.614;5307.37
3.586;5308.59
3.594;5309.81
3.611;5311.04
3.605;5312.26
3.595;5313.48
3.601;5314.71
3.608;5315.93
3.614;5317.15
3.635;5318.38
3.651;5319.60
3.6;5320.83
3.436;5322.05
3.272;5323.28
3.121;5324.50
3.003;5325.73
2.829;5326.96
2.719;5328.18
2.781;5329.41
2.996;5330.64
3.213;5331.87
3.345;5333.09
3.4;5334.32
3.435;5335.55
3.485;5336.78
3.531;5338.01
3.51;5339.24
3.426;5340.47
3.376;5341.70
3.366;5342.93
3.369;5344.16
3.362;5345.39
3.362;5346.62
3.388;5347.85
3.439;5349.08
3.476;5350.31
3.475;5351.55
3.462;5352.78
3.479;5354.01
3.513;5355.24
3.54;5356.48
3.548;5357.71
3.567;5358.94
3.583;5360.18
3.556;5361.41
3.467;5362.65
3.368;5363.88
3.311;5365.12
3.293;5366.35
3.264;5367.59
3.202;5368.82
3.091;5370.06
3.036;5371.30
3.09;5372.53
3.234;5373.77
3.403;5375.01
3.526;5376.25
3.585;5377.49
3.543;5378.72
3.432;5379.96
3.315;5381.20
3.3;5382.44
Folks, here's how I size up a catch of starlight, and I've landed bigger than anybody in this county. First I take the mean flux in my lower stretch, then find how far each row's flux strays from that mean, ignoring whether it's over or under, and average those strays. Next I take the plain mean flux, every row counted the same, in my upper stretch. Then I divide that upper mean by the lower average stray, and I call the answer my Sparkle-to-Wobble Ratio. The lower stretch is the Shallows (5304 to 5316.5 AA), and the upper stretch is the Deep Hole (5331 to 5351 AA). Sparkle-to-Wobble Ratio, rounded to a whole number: 248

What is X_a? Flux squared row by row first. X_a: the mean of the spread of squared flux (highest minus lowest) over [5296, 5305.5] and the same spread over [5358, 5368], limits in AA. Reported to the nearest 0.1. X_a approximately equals 2.8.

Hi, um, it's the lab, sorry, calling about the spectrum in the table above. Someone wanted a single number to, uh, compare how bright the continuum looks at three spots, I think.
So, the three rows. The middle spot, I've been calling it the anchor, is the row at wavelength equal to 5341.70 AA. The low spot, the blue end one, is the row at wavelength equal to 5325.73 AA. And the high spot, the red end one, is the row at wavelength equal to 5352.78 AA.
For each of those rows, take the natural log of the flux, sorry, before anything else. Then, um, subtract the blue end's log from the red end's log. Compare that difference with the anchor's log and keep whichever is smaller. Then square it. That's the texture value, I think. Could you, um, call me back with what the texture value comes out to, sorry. 0.020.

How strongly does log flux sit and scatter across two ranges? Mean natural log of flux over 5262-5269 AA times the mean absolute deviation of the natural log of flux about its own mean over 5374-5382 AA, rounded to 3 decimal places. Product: 0.025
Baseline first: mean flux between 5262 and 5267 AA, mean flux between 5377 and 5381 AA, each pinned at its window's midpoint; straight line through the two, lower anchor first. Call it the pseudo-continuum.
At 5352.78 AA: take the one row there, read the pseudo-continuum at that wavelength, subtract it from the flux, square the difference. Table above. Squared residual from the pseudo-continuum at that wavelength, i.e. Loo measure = 0.01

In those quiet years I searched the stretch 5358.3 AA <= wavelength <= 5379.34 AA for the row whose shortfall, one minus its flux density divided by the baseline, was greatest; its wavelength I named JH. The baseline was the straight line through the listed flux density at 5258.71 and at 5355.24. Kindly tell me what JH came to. 5371.30 AA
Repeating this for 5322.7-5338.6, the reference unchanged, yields 5328.18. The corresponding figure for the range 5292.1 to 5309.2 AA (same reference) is 5297.60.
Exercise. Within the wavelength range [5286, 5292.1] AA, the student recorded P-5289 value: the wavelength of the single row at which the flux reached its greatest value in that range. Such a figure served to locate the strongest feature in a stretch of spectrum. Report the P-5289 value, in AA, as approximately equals 5291.51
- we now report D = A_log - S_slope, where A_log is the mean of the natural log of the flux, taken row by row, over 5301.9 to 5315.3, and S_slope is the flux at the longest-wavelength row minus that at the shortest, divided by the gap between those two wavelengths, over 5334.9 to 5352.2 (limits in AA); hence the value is 1.27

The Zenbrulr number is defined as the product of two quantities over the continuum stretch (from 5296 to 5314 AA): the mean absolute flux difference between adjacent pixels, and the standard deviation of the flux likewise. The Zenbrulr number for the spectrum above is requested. 0.010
